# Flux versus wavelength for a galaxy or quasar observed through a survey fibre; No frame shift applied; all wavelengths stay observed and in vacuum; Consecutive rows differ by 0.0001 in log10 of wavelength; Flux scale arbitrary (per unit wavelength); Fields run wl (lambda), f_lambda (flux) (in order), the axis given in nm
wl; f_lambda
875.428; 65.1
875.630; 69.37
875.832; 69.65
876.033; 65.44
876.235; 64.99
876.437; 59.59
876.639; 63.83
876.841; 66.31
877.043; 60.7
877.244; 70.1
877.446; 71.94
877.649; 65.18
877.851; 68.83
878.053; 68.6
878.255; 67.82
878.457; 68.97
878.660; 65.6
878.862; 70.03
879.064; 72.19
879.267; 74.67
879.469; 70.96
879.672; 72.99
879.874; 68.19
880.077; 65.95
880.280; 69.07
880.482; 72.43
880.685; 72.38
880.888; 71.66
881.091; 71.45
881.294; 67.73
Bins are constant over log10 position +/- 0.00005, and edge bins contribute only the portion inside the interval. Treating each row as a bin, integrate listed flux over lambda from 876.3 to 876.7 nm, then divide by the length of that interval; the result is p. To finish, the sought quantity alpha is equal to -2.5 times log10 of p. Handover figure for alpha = -4.48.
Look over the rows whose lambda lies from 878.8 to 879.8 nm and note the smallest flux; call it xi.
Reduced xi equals 70.03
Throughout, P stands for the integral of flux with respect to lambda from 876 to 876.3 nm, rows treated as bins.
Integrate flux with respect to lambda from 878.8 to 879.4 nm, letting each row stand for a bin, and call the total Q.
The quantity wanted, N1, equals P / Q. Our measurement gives 0.4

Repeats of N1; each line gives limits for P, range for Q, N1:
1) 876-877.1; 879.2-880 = 1.2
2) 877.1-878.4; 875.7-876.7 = 1.4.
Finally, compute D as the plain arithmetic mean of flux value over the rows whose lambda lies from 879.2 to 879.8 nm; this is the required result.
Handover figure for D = 72.9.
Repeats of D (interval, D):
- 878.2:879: 68.1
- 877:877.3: 65.4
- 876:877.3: 64.4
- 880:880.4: 67.5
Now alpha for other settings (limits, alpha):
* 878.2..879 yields -4.59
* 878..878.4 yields -4.59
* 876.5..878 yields -4.56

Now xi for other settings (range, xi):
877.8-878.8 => 65.6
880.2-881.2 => 69.07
